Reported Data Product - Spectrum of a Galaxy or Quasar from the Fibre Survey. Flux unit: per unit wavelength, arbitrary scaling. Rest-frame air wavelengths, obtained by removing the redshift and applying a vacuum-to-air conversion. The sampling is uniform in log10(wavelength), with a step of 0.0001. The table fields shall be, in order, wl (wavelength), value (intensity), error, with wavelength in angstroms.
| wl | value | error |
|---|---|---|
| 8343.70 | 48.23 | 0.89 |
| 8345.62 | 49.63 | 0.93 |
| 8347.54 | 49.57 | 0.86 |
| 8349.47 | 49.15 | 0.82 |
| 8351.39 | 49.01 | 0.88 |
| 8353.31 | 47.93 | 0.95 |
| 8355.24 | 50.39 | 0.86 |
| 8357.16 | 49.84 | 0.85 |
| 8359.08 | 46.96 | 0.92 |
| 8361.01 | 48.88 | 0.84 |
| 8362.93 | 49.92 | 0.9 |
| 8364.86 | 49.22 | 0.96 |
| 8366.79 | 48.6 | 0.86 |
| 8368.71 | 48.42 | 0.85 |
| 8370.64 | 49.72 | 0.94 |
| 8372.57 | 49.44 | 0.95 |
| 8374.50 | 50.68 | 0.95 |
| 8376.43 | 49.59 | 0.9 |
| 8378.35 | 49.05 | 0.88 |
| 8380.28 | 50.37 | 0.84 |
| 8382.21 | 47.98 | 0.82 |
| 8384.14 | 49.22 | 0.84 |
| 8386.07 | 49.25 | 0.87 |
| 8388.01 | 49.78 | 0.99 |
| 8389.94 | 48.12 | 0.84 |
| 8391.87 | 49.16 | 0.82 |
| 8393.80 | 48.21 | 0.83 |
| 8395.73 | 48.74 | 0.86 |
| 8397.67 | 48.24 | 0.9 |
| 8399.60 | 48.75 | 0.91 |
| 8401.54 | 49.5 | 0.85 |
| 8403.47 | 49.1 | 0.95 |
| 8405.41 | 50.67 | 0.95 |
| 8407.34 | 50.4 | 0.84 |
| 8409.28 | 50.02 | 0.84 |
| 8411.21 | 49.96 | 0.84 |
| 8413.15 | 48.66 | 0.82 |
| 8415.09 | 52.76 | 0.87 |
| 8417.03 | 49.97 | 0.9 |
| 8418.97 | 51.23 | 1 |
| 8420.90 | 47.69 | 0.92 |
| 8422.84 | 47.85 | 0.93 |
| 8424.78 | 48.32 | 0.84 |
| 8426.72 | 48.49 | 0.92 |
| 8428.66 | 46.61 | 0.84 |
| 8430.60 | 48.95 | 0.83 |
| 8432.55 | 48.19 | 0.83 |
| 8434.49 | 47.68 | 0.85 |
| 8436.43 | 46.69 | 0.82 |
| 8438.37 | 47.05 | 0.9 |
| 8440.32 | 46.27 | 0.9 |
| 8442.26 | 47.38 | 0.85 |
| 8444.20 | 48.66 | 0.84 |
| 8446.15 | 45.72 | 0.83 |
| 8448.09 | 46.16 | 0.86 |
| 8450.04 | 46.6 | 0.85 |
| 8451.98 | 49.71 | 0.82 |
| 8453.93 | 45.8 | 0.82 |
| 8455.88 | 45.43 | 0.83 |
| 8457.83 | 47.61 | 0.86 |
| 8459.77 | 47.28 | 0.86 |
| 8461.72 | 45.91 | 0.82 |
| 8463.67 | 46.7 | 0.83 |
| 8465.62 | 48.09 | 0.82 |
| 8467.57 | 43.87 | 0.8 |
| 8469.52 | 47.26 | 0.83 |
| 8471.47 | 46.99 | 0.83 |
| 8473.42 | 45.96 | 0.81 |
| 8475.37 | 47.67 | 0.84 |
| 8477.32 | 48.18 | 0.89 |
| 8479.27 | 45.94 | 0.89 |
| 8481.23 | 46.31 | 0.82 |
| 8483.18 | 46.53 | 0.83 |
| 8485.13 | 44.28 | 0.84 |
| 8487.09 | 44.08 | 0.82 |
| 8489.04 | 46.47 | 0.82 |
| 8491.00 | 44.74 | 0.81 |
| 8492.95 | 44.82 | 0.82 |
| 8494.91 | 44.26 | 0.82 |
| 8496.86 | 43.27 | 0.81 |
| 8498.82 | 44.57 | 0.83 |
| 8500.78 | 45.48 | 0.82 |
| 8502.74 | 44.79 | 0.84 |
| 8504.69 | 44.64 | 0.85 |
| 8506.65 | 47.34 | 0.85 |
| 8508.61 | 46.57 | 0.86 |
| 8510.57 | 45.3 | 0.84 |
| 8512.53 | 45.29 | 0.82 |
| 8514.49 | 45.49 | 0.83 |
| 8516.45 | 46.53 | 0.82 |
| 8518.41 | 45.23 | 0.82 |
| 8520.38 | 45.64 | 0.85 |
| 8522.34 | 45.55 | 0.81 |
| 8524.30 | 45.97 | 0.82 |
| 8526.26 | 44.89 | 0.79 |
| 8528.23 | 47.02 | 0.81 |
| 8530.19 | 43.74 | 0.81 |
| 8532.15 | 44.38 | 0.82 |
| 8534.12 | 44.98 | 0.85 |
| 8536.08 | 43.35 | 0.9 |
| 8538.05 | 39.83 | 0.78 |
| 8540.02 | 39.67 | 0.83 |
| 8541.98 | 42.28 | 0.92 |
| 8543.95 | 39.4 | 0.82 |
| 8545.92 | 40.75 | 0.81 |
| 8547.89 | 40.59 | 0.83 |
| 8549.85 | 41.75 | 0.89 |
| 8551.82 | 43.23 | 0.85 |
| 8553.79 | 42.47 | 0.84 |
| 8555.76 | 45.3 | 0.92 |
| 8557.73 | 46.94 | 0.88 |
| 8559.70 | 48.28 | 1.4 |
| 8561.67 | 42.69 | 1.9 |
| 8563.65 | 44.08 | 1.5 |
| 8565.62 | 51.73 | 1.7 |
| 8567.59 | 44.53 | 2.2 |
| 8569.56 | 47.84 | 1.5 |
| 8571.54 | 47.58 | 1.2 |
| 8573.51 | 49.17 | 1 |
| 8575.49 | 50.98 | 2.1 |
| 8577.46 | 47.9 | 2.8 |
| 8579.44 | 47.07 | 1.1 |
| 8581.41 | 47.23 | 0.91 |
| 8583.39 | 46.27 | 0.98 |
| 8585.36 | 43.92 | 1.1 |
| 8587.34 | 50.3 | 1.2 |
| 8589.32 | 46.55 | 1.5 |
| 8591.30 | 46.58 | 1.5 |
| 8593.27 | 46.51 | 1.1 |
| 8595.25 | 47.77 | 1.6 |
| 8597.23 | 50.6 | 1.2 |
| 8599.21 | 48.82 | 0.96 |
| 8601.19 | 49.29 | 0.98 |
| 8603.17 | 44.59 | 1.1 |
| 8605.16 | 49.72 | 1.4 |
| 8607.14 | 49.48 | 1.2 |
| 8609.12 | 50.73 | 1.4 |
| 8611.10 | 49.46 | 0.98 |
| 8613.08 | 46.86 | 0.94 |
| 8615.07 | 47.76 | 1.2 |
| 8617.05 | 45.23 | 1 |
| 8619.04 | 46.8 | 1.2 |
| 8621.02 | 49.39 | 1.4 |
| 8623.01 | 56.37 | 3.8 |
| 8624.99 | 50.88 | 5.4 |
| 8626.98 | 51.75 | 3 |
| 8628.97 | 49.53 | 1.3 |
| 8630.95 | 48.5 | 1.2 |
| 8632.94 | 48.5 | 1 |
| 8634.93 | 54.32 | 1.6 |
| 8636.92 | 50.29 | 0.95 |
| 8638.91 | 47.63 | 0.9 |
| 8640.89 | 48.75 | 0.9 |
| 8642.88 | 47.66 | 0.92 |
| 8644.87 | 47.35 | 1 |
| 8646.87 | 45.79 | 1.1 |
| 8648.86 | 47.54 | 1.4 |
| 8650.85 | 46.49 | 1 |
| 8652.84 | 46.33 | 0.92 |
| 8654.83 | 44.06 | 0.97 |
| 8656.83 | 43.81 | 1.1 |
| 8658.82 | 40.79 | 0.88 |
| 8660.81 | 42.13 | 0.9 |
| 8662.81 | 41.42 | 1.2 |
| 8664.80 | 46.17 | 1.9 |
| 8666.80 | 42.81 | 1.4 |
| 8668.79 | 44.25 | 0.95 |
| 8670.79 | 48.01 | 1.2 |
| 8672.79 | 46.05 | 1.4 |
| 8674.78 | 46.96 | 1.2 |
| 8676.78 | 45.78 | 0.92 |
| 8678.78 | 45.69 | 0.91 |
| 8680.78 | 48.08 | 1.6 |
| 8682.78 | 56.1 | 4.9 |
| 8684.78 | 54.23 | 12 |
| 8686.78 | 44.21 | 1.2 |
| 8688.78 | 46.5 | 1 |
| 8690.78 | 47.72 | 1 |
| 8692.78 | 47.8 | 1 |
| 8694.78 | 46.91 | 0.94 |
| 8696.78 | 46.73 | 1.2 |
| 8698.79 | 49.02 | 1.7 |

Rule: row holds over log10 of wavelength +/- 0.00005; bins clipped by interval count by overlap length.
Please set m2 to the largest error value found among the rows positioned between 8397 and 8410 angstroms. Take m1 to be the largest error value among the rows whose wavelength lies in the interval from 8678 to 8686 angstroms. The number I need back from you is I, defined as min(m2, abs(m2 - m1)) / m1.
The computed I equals 0.1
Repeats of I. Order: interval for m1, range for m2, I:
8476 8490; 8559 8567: 1.1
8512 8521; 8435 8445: 0.1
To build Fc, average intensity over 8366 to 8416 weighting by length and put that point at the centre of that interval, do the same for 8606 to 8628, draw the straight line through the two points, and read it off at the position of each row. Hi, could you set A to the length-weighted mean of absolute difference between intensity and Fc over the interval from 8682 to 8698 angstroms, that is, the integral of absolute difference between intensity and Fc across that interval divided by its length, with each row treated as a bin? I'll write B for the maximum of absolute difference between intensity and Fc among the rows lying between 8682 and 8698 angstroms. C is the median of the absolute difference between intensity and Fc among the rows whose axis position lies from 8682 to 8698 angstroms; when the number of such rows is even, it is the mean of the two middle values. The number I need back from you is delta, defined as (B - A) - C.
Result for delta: 0.09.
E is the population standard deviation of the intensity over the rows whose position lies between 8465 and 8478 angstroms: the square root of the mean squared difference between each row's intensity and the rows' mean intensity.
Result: 1.4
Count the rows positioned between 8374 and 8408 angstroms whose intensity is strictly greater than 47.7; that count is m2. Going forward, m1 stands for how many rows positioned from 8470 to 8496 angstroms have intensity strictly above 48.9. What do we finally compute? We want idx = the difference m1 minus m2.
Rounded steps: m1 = 0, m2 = 18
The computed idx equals -18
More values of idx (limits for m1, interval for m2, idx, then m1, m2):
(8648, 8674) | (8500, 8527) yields 0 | 0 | 0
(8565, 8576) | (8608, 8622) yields -1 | 3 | 4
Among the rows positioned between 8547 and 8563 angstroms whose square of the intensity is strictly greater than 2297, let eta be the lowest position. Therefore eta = 8559.70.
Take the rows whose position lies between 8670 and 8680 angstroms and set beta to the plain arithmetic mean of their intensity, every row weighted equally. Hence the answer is 46.5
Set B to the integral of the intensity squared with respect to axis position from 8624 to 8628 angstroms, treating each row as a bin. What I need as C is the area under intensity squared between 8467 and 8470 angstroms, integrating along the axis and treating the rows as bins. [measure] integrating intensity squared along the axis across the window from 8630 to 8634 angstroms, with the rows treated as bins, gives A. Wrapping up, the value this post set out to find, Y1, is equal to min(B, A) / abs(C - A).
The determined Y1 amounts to 3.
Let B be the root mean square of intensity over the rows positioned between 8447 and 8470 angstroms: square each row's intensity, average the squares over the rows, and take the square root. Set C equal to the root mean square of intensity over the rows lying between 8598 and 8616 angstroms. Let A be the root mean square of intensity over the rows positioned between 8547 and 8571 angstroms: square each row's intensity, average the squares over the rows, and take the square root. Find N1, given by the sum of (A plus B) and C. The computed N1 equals 140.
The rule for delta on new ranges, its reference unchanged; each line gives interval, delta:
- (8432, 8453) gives -0.88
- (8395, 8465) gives 0.59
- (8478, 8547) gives 0.60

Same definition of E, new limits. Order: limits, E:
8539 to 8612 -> 3.4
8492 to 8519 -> 1.0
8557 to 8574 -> 2.6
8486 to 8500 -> 0.9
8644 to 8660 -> 2.1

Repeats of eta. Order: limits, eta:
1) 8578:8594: 8587.34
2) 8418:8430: 8418.97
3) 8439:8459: 8444.20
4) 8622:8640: 8623.01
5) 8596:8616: 8597.23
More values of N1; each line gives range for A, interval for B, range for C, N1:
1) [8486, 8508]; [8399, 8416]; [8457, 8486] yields 142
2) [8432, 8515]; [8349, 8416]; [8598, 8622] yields 144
